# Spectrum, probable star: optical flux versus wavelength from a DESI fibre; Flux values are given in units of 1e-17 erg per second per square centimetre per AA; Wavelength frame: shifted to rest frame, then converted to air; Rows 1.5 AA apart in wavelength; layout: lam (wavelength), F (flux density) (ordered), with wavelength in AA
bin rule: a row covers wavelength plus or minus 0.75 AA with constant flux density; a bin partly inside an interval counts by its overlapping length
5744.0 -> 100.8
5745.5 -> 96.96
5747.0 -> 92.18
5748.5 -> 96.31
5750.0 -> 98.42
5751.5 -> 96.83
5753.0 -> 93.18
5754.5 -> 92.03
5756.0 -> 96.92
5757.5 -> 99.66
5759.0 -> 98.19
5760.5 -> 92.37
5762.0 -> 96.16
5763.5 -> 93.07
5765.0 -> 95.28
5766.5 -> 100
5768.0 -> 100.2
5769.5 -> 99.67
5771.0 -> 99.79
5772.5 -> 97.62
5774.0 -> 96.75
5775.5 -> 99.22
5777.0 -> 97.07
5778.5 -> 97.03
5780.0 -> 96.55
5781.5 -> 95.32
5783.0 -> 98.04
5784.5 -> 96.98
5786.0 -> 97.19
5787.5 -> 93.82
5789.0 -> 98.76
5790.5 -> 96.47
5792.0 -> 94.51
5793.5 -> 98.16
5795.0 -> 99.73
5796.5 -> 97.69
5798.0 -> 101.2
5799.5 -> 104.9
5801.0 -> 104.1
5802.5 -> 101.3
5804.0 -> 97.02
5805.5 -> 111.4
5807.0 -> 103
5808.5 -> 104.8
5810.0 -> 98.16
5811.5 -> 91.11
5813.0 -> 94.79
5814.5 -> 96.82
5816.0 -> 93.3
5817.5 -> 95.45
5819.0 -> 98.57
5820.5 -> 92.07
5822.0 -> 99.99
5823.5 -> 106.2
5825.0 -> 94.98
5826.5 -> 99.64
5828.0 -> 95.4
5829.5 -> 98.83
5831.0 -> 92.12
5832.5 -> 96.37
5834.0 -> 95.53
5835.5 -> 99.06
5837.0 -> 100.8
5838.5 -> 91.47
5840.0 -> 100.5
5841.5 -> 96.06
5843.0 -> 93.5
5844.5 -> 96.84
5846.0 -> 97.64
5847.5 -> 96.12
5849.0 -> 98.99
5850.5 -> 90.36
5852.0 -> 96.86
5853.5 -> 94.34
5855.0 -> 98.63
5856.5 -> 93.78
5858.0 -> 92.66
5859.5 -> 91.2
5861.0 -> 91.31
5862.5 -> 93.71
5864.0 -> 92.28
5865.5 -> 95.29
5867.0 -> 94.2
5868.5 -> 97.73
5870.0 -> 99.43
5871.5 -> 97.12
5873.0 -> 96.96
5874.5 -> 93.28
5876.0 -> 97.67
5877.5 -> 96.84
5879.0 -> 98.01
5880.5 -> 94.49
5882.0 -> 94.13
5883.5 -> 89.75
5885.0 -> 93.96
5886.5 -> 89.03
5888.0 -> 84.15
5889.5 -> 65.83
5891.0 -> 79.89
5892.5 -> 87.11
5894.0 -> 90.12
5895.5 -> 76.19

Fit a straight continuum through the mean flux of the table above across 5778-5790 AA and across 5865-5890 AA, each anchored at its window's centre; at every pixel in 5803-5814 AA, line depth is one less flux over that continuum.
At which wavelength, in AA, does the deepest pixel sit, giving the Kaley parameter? 5811.5 AA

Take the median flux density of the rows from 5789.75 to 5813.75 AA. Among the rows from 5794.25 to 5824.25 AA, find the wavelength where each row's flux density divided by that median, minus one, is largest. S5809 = 5805.5 AA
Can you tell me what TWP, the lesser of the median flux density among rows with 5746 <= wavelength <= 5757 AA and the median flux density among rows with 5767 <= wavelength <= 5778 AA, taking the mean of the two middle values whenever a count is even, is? 96.3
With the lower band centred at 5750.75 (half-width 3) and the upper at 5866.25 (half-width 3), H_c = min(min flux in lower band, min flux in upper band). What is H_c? 92.3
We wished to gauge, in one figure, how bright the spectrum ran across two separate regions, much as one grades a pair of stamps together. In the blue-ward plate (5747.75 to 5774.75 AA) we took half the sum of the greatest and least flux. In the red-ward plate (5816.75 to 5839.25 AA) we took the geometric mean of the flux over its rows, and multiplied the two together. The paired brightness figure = 9326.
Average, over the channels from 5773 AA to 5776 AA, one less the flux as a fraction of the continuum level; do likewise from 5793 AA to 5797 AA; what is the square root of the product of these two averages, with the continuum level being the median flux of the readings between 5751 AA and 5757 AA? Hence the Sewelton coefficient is 0.034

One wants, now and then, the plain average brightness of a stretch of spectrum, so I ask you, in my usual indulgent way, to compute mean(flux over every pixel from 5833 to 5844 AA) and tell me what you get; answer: 97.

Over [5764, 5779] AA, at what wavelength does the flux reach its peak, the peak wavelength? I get 5768.0 AA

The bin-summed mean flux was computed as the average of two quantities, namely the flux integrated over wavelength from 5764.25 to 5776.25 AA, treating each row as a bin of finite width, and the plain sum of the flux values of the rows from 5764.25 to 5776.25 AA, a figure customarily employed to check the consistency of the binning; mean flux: 986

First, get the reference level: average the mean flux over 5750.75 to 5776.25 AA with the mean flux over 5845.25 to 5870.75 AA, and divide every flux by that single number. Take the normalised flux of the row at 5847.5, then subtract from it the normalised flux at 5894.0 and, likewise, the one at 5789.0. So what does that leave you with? -0.97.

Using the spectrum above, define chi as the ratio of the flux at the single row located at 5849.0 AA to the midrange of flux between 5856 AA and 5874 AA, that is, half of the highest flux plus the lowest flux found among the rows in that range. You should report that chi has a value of 1.04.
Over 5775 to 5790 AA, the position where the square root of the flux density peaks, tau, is 5775.5 AA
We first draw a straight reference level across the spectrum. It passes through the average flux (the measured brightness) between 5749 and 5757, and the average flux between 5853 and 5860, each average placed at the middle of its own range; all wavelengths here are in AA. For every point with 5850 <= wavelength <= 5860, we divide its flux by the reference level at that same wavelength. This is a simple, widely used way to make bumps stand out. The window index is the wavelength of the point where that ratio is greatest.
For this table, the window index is 5855.0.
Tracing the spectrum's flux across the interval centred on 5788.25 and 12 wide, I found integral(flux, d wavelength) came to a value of 1161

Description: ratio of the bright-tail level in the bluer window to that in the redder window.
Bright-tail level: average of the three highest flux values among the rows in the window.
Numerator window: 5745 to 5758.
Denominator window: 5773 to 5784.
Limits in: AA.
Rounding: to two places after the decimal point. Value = 1.00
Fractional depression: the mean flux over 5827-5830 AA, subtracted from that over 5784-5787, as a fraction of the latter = 0.00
